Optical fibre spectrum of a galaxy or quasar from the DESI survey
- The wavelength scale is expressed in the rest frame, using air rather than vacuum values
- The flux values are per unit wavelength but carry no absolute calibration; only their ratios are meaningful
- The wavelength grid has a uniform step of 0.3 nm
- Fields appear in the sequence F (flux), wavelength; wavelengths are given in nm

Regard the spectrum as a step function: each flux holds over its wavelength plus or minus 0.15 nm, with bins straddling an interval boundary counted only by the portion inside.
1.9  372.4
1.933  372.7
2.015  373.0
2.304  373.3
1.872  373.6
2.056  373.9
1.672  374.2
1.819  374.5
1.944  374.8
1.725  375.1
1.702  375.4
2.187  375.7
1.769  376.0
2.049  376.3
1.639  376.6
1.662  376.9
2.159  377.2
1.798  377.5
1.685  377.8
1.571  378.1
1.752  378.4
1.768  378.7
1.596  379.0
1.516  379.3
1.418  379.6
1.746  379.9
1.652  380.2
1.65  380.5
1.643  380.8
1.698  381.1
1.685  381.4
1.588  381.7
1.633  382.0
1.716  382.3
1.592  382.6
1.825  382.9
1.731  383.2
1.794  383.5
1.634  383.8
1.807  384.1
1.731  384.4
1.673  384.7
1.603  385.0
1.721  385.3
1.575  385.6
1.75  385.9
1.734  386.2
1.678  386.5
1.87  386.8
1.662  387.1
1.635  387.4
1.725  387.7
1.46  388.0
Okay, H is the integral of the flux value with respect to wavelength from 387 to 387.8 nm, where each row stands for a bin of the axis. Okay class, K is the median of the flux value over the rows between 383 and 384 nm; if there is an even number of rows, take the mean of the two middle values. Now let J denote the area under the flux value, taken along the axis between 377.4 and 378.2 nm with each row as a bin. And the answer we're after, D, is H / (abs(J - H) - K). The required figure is -0.8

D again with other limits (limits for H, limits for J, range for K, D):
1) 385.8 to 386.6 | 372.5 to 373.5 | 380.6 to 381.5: -1.4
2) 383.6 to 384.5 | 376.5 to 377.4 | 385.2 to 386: -1.0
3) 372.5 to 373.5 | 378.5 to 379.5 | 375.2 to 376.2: -1.6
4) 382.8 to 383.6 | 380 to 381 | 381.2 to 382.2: -1.0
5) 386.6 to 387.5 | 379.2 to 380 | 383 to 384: -1.1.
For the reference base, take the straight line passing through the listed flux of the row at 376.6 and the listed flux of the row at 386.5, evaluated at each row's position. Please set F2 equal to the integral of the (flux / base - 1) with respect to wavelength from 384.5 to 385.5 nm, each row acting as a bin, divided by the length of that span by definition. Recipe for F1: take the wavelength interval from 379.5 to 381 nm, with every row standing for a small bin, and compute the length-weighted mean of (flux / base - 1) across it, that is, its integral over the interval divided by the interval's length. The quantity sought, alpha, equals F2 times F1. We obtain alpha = 0.0001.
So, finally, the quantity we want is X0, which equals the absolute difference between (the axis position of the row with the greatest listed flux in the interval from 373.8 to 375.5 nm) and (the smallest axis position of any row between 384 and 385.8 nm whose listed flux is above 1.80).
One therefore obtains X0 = 10.20 nm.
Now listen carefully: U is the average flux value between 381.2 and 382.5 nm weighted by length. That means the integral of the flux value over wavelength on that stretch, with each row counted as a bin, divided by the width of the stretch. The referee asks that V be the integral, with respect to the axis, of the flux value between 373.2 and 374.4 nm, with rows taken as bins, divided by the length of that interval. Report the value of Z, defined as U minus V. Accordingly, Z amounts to -0.30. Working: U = 1.65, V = 1.96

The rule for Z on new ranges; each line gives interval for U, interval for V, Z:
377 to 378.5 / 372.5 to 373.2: -0.20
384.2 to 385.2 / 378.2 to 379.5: 0.03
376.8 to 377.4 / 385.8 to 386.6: 0.20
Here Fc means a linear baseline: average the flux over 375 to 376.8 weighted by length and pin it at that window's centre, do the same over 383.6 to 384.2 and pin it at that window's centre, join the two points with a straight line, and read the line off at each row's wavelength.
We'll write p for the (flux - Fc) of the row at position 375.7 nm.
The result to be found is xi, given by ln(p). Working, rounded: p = 0.34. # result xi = -1.1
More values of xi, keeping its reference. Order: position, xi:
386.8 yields -1.6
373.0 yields -2.1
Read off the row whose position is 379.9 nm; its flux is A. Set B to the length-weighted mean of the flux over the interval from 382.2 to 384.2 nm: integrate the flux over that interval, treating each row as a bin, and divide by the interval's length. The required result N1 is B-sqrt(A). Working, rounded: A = 1.746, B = 1.73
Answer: 0.41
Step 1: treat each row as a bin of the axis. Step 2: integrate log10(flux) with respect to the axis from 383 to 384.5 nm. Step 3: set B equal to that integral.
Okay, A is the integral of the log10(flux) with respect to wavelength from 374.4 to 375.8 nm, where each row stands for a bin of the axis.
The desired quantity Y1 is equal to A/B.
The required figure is 1.04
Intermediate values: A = 0.377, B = 0.361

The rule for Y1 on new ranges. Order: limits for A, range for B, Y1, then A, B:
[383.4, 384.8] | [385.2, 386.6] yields 1.04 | 0.332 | 0.319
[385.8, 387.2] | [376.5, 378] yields 0.90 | 0.337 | 0.374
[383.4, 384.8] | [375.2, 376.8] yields 0.78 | 0.332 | 0.426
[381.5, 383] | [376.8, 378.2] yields 0.95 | 0.332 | 0.349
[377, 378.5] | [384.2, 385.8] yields 1.06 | 0.375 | 0.355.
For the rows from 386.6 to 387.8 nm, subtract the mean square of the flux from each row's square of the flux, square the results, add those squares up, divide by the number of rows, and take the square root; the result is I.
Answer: 0.32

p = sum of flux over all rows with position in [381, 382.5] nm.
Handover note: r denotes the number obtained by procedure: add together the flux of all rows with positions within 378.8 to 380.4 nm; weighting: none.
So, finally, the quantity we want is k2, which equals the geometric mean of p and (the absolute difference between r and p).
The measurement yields 1.8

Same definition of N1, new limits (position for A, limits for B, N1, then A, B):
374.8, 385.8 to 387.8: 0.33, 1.944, 1.72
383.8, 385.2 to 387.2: 0.44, 1.634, 1.71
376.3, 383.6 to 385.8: 0.25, 2.049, 1.68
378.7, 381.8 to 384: 0.37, 1.768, 1.70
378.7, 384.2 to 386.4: 0.36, 1.768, 1.69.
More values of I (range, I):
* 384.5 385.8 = 0.19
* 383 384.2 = 0.24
